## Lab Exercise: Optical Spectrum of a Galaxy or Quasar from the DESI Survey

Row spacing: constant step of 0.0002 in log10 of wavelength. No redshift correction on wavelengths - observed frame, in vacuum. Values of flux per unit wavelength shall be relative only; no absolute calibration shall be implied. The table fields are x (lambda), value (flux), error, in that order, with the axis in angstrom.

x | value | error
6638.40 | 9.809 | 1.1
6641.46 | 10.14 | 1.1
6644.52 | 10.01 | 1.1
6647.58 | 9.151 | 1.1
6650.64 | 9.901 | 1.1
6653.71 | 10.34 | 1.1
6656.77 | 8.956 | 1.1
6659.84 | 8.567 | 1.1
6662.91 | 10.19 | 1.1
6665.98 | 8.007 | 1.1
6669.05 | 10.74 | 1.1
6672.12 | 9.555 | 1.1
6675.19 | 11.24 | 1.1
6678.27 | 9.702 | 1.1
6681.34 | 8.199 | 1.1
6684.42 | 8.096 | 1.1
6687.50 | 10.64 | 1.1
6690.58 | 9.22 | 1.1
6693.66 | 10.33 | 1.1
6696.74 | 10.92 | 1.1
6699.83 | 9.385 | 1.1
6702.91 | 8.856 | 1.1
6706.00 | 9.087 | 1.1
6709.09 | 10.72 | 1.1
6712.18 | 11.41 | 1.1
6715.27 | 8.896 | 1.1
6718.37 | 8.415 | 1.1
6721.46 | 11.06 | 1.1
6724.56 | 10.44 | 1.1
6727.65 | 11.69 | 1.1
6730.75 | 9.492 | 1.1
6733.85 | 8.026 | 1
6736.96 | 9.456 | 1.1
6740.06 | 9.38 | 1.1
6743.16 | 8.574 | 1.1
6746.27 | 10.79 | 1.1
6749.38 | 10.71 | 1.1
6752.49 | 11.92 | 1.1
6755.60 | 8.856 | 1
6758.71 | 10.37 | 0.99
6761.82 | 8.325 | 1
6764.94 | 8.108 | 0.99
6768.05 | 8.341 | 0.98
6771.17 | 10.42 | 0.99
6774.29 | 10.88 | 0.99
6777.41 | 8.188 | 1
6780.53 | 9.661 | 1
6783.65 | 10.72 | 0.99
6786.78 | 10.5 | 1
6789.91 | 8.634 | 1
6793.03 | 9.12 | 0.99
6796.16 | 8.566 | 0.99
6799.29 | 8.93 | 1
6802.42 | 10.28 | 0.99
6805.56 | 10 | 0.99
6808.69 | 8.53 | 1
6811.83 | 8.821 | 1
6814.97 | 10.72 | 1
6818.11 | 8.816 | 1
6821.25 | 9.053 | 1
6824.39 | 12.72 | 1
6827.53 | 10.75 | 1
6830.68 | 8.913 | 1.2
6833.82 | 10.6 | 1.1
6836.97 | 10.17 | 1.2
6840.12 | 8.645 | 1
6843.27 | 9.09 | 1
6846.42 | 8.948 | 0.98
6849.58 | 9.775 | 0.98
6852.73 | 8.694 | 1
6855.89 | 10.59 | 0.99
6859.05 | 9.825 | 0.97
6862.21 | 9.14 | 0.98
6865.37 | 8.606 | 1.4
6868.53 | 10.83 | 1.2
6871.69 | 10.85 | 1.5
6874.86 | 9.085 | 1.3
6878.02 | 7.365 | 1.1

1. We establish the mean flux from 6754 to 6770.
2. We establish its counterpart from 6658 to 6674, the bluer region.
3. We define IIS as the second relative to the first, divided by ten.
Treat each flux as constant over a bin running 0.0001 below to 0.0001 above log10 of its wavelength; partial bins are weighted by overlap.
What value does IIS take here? 0.107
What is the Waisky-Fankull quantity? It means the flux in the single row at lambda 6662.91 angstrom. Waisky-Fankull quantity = 10.19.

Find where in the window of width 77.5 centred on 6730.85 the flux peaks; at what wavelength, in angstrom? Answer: 6752.49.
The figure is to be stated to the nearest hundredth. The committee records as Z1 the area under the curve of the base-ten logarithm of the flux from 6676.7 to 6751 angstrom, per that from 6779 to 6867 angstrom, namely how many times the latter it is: 0.85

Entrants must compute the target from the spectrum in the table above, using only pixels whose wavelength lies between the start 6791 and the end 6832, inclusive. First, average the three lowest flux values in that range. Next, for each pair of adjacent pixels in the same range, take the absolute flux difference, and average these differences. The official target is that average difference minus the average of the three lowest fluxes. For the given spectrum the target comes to -7.3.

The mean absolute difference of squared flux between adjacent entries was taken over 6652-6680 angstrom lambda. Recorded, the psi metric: 30.8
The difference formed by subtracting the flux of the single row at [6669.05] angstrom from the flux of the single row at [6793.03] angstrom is -1.6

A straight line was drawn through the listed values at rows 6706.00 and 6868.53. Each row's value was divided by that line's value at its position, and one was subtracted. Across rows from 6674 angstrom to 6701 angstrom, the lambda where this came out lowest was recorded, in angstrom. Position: 6684.42 angstrom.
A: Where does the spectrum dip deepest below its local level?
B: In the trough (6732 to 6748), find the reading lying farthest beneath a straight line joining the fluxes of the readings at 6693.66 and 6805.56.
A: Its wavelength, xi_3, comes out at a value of 6733.85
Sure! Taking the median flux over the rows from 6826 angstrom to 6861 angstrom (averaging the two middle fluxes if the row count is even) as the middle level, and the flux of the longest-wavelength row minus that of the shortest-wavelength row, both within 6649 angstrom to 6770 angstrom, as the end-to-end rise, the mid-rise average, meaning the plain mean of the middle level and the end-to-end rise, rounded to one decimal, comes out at 4.1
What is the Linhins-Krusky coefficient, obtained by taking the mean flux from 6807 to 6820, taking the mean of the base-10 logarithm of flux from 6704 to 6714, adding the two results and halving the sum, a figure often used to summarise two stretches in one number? 5.12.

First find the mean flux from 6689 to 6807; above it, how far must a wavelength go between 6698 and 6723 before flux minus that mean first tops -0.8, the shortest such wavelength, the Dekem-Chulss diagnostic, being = 6699.83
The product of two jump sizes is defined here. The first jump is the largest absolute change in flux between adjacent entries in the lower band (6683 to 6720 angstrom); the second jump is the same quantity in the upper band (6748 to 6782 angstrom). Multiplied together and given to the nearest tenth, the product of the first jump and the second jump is 7.8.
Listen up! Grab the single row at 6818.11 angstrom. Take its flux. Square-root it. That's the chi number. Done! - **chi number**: 2.97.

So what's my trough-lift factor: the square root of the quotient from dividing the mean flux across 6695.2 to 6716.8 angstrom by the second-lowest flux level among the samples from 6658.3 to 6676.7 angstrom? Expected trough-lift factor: 1.07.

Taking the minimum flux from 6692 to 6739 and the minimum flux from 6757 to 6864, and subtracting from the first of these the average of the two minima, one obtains -0.041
